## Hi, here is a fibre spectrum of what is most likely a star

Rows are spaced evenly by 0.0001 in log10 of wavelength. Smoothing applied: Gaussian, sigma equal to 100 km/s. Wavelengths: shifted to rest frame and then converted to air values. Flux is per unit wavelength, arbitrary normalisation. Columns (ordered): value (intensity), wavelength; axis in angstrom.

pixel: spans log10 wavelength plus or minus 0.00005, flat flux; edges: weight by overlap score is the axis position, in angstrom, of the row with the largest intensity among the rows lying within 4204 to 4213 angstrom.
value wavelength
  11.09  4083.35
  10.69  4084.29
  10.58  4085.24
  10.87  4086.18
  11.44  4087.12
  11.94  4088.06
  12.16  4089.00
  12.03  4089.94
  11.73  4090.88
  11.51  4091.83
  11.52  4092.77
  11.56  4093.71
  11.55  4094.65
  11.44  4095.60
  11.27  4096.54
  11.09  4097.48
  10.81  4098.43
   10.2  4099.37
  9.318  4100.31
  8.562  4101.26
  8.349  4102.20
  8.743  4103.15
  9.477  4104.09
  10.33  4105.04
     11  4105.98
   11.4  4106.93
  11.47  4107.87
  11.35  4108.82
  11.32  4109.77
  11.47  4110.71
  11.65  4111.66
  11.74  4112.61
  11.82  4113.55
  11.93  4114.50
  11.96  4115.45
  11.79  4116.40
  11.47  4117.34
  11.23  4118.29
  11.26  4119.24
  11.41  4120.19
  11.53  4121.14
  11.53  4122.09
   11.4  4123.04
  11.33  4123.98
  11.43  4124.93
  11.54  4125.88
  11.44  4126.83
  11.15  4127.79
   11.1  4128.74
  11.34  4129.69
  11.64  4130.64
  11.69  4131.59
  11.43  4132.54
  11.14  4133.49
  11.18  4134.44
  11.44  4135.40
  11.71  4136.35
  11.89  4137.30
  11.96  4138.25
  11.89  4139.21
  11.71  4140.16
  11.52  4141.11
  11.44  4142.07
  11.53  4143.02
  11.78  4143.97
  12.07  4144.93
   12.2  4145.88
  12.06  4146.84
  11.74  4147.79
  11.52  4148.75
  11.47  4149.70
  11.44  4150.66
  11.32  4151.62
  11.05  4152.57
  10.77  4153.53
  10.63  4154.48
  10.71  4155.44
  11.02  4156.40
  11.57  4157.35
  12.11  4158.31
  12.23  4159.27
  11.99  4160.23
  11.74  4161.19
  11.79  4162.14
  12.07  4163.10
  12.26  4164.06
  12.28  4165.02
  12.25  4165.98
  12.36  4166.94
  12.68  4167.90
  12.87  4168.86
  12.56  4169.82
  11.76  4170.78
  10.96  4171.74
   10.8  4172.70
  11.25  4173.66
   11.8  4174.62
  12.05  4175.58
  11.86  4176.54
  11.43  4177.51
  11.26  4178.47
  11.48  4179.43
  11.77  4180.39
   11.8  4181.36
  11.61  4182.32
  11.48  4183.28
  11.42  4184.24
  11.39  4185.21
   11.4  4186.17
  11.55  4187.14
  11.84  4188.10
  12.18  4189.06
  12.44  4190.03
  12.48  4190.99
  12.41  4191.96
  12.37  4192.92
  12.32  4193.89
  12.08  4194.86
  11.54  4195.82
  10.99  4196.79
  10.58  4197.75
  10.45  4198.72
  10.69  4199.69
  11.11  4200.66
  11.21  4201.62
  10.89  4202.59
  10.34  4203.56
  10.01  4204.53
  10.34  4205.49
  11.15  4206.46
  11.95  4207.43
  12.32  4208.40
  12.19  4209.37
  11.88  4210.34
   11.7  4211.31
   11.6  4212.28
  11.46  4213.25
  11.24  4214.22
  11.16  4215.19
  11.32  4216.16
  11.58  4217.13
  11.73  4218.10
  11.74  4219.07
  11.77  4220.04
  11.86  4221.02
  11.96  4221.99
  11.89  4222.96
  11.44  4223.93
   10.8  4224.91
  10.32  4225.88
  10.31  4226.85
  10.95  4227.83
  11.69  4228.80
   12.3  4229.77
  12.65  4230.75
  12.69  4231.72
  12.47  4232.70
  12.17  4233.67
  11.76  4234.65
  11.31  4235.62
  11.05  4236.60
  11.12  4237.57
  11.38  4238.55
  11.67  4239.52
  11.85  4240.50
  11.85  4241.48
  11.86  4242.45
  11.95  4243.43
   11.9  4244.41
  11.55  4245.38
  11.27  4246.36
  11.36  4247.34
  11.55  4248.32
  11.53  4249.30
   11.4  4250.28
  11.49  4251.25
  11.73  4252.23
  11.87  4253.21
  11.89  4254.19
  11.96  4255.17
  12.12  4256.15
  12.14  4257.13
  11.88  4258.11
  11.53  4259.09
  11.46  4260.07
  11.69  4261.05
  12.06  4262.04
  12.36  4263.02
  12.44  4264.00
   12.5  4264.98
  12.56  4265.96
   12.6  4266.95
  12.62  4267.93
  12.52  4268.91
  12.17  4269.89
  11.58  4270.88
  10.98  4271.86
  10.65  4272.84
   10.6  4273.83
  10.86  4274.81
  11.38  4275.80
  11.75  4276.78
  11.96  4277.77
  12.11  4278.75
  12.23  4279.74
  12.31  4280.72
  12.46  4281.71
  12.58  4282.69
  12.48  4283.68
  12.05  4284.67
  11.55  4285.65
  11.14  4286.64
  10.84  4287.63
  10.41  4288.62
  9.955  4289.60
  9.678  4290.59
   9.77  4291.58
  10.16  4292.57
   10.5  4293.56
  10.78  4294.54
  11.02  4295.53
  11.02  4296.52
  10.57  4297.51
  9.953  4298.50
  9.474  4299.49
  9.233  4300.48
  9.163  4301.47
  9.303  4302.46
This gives 4208.40 angstrom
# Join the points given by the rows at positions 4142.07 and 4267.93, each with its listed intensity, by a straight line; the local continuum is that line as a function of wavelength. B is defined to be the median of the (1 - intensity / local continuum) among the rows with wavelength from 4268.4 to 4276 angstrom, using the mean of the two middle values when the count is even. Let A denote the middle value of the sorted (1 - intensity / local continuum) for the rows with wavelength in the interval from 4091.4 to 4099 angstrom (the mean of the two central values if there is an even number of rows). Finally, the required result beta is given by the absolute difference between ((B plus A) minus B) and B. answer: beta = 0.16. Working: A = -0.04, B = 0.12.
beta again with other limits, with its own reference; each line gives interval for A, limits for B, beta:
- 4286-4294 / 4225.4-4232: 0.15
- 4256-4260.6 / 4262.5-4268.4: 0.05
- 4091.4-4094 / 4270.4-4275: 0.19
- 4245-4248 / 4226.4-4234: 0.08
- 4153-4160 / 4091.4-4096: 0.10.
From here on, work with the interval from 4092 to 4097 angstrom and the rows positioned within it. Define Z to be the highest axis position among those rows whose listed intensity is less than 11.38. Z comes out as 4096.54 angstrom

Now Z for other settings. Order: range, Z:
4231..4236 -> 4235.62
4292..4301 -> 4300.48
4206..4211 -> 4206.46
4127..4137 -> 4134.44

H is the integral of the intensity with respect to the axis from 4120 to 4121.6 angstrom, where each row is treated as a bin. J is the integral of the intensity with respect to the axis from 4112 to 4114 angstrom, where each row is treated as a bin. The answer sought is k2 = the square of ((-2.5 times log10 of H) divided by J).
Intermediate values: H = 18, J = 24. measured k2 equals 0.018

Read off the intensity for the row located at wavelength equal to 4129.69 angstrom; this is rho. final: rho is 11.34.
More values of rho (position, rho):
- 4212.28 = 11.6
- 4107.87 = 11.47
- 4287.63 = 10.84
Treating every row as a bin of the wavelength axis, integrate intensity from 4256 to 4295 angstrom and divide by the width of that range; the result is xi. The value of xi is 11.58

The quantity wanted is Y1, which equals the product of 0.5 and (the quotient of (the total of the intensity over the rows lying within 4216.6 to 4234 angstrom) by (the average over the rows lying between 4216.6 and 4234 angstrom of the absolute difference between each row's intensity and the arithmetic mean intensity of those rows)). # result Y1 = 201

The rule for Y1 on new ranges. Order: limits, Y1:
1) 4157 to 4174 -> 246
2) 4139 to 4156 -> 300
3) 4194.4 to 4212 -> 169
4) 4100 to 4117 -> 89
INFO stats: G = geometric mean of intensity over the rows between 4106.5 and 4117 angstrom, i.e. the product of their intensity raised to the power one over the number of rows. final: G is 11.6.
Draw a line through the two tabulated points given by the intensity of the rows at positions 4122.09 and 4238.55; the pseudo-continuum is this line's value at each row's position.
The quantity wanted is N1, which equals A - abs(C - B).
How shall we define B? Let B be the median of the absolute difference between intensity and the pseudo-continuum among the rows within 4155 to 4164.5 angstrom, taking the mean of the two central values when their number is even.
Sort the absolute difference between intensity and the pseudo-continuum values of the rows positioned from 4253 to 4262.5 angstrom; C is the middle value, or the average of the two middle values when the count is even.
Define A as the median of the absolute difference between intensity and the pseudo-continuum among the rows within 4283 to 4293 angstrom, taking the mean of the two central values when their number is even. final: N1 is 1.0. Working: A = 1.0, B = 0.55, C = 0.53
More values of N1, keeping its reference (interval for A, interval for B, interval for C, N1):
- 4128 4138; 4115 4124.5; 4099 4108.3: -1.4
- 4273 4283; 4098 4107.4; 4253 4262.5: -0.4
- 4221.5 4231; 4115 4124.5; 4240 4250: 0.4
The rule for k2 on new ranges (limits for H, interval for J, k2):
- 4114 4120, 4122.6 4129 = 0.004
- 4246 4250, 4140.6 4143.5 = 0.015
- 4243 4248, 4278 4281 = 0.014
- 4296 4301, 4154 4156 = 0.040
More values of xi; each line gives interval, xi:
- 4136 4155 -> 11.58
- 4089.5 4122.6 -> 11.05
